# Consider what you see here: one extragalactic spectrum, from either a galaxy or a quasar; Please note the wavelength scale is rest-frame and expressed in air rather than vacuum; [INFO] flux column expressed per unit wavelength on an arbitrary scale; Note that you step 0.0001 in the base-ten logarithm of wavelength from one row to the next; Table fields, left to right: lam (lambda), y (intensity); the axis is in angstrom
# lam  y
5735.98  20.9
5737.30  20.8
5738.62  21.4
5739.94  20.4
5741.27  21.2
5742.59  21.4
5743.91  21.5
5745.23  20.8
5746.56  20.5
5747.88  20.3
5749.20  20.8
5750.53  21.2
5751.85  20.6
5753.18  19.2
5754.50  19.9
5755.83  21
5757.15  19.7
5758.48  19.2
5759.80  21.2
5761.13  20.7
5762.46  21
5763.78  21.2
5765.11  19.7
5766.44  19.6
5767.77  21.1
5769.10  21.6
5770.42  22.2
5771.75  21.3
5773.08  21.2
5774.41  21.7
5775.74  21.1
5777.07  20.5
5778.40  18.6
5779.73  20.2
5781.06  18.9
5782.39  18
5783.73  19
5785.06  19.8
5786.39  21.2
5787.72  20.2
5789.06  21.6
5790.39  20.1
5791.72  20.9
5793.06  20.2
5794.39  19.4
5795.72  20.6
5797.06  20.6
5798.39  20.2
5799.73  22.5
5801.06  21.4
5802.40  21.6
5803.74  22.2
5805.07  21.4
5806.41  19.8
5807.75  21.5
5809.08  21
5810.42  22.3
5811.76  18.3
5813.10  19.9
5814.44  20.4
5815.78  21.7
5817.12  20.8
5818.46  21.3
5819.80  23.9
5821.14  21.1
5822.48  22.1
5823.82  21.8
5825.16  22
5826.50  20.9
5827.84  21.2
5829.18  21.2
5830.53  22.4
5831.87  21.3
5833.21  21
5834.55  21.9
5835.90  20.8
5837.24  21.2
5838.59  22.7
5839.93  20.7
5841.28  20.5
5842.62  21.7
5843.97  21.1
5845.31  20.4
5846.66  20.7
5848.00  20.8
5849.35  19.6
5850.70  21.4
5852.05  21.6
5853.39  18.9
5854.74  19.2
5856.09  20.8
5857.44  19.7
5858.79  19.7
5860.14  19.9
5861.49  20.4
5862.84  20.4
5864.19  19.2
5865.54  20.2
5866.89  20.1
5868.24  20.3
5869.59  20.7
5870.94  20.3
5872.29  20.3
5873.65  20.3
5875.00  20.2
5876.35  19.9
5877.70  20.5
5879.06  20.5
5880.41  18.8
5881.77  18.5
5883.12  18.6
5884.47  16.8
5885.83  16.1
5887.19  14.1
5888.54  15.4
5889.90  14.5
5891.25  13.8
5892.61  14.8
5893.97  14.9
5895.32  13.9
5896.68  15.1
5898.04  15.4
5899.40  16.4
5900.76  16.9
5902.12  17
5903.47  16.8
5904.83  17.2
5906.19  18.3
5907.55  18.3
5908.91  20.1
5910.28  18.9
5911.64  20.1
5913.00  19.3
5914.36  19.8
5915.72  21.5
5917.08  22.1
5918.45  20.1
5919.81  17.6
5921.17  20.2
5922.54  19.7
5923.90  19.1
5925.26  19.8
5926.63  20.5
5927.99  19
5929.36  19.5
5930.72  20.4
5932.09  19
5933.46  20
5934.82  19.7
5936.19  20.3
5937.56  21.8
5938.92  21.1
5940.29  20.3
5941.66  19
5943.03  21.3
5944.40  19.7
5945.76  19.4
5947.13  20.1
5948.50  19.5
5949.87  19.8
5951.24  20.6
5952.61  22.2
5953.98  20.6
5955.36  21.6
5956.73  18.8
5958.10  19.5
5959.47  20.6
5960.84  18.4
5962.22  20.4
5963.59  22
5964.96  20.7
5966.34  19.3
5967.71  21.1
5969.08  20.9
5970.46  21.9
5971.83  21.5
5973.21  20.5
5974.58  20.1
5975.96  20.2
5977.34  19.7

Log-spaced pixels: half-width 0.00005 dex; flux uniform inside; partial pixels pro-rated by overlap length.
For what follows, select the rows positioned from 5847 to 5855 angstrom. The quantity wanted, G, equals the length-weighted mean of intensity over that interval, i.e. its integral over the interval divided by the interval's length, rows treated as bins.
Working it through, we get 20.3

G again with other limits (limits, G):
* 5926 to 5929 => 19.7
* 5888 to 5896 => 14.5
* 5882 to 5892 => 15.7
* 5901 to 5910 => 17.9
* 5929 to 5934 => 19.7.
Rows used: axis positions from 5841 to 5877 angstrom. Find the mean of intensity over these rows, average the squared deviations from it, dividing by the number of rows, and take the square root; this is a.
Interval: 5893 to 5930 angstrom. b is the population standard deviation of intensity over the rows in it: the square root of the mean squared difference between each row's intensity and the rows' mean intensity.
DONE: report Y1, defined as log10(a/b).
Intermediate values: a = 0.7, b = 2.05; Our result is -0.5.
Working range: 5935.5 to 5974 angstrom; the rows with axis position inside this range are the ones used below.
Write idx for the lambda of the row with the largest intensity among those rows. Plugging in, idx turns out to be 5952.61 angstrom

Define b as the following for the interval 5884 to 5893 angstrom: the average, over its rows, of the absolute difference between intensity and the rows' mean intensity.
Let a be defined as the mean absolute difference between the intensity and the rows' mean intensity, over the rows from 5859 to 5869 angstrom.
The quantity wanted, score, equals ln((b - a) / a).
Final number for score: 0.7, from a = 0.30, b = 0.88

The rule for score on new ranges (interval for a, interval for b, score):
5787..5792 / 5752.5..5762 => -1.2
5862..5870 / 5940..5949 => -0.3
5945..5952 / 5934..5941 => -0.3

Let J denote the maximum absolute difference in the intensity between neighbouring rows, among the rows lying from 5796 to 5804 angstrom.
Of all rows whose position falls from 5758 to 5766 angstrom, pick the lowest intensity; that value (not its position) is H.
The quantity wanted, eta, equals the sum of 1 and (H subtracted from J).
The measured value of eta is -15.9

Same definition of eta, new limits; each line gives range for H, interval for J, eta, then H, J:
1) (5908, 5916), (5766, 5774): -16.4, 18.9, 1.5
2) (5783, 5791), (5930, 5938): -16.5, 19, 1.5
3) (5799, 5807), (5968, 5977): -17.8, 19.8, 1.0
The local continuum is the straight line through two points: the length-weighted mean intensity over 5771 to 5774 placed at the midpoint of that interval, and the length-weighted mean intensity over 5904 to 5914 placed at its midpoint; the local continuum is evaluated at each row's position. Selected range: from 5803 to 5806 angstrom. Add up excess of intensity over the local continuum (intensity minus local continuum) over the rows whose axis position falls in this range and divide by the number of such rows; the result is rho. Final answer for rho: 1.07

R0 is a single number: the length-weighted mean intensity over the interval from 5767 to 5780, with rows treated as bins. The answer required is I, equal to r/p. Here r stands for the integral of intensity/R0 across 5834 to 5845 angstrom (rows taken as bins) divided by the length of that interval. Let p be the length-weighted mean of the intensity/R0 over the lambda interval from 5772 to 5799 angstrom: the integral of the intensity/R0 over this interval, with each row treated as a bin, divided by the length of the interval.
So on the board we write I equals 1.05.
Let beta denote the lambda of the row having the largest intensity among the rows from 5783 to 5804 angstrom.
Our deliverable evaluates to 5799.73 angstrom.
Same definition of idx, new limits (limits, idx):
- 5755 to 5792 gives 5770.42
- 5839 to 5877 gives 5842.62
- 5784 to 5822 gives 5819.80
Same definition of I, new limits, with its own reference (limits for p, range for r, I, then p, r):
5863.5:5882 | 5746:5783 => 1.02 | 0.95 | 0.98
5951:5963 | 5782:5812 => 1.02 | 0.97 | 0.99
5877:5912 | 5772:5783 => 1.18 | 0.81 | 0.96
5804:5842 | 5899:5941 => 0.91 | 1.01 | 0.93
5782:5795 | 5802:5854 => 1.05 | 0.96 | 1.01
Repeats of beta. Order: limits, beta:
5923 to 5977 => 5952.61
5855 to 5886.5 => 5856.09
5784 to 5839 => 5819.80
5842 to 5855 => 5842.62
